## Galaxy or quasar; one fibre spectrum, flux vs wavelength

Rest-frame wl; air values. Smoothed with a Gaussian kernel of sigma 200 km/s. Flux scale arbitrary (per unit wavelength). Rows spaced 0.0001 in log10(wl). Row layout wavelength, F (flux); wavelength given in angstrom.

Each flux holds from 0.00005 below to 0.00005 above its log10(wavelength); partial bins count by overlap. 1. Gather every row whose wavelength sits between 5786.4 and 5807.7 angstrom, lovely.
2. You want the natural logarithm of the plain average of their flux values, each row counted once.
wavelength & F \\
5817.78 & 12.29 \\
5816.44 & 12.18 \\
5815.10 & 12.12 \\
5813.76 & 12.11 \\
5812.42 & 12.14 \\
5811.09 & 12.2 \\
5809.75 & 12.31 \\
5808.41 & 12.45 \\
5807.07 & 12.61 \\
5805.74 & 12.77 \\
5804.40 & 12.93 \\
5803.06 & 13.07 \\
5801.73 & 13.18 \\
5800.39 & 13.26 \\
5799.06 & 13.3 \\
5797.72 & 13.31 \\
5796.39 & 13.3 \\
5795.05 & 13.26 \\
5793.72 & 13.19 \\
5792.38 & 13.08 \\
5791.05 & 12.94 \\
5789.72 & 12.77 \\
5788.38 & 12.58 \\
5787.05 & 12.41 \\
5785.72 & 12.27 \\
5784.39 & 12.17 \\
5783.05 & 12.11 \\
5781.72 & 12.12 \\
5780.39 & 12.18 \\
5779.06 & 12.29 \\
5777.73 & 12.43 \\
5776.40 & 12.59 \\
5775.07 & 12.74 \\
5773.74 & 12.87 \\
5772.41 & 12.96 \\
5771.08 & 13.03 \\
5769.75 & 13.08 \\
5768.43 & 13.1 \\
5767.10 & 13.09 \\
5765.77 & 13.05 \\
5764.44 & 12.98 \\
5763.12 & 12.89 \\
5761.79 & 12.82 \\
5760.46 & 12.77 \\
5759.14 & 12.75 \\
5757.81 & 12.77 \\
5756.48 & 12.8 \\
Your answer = 2.56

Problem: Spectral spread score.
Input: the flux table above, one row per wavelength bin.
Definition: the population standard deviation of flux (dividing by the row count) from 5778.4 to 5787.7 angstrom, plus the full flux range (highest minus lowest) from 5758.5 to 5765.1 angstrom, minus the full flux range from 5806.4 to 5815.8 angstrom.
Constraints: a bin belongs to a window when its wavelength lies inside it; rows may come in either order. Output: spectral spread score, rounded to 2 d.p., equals -0.17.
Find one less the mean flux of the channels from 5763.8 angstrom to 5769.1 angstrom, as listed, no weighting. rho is -12.1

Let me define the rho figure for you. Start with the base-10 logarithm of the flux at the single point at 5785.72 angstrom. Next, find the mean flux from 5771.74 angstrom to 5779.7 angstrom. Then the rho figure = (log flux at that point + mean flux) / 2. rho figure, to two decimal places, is 6.87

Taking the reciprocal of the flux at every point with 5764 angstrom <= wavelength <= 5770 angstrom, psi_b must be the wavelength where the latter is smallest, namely 5768.43 angstrom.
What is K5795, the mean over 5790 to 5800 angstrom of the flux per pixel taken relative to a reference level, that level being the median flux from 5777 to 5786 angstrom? 1.08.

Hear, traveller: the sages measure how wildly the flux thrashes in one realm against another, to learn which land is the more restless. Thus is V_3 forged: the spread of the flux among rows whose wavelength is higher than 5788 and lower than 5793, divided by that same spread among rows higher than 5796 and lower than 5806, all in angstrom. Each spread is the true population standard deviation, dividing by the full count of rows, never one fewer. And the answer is 1.0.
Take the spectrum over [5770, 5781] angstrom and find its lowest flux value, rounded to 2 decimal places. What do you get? 12.18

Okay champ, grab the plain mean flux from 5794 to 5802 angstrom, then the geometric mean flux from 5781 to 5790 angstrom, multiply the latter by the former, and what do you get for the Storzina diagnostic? 164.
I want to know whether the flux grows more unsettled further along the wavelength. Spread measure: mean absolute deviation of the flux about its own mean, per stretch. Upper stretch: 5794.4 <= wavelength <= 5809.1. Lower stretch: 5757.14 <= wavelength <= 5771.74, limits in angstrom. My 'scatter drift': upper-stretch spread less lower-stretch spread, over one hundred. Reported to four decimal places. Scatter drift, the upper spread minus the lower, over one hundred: 0.0013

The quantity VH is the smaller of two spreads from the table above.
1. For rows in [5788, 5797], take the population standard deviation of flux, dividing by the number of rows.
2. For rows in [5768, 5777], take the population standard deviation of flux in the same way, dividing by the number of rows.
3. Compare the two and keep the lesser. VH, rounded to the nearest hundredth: 0.18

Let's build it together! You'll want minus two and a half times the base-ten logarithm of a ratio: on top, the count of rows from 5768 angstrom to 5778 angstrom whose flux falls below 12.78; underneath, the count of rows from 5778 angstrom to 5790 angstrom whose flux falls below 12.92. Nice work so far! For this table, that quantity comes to 1.2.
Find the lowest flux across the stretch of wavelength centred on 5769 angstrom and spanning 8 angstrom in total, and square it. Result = 168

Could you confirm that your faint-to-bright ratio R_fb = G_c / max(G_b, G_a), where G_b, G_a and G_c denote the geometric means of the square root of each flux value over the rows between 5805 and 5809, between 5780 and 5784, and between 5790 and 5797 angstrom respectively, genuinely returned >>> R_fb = 1.021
